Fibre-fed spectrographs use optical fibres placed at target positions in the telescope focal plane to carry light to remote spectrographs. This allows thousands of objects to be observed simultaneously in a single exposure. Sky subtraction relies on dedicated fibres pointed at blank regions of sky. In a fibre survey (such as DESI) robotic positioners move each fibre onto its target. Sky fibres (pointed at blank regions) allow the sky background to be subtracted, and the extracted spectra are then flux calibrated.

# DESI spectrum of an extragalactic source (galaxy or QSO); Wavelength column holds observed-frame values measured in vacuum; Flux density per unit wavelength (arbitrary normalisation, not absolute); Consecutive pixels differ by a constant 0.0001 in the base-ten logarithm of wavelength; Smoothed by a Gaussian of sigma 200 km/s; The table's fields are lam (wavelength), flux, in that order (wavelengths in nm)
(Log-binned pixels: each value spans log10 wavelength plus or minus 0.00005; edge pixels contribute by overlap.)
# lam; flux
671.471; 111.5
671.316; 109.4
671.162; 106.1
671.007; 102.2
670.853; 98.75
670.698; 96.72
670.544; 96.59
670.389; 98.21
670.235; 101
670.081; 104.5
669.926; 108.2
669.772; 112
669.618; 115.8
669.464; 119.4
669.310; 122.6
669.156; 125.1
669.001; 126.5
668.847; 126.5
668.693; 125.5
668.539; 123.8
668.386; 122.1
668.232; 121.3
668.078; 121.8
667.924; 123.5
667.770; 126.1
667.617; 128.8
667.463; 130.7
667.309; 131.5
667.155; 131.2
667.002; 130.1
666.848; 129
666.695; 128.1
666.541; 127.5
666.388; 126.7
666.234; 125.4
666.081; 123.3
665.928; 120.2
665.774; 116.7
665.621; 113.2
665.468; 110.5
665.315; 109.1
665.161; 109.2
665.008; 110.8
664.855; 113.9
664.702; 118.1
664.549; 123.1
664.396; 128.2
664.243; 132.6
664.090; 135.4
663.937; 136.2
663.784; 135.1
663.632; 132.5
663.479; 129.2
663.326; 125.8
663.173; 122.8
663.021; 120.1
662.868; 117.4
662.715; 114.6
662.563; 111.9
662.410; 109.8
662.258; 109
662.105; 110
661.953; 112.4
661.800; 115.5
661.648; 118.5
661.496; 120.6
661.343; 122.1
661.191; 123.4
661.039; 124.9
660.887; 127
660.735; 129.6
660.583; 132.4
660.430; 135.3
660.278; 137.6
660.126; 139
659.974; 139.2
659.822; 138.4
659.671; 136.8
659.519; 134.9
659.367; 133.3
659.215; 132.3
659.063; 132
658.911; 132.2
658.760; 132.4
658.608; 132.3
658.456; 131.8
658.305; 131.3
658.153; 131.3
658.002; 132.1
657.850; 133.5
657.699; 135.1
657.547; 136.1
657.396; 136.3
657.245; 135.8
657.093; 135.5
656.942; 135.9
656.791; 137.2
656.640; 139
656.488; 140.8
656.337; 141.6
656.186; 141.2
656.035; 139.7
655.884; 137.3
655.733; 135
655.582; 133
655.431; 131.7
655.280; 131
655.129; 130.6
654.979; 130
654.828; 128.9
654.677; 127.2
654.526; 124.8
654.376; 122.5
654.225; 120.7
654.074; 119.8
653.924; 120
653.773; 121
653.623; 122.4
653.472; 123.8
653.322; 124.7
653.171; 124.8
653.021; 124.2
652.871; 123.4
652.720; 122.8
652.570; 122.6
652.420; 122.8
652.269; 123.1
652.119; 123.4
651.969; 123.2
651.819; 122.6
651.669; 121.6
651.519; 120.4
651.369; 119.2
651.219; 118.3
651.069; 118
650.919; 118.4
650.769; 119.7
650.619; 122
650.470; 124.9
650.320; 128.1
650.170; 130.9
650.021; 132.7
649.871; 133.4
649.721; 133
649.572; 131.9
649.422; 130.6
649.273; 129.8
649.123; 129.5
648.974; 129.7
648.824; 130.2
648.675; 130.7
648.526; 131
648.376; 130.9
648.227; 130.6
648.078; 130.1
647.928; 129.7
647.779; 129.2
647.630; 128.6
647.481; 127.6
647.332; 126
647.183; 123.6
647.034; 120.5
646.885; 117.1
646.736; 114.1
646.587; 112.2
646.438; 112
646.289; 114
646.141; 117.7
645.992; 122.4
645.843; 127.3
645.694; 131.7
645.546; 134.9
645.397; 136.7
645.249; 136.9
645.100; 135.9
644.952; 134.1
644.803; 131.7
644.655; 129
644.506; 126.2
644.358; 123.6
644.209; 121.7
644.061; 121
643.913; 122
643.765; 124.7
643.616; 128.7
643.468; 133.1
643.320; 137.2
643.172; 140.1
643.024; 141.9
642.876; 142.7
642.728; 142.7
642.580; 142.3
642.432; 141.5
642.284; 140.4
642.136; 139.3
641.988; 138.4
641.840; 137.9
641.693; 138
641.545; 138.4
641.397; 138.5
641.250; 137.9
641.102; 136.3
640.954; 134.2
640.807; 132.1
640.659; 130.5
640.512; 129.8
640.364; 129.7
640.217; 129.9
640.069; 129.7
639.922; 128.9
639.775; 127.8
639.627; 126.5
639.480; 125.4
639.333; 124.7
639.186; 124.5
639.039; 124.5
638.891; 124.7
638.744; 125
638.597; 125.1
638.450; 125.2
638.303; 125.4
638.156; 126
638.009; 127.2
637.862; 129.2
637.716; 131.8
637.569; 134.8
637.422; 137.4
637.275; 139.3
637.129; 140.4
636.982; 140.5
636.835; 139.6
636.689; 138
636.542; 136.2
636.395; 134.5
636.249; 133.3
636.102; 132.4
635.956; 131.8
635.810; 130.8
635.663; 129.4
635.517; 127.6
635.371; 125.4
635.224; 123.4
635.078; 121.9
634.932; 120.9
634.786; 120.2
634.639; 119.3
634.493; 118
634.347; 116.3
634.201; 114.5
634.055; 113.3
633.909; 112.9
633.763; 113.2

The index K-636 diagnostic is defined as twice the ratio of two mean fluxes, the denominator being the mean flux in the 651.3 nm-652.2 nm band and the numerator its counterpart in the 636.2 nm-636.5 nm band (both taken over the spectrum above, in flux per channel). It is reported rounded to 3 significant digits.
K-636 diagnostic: 2.20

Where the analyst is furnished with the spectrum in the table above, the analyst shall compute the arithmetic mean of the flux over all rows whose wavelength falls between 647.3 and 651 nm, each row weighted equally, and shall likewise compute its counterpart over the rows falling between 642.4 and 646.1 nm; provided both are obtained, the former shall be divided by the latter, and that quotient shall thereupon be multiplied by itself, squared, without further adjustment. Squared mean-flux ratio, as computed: 0.95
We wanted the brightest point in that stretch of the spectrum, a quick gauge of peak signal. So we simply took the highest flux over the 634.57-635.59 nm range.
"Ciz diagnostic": 127.6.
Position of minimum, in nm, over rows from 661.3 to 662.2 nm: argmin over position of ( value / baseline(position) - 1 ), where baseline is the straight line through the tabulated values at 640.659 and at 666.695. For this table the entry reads 662.105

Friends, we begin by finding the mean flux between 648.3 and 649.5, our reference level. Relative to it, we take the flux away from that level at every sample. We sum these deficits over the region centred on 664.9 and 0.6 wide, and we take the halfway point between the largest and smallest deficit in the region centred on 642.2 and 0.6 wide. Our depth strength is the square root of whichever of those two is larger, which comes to 8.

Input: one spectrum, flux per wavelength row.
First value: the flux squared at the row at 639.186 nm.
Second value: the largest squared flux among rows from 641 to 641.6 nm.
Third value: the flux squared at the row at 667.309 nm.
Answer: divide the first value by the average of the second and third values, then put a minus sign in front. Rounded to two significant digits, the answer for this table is -0.85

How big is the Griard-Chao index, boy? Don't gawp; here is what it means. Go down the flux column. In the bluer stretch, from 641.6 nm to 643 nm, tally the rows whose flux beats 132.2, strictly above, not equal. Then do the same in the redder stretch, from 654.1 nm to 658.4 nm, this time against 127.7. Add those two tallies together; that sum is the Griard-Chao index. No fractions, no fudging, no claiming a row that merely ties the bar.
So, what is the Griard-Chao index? 33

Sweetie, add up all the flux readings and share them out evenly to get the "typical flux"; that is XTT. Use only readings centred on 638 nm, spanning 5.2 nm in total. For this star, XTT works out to 130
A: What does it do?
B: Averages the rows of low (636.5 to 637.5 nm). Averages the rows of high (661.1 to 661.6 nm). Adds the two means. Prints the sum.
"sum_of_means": 261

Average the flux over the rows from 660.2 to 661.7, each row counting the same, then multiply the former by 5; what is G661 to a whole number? 636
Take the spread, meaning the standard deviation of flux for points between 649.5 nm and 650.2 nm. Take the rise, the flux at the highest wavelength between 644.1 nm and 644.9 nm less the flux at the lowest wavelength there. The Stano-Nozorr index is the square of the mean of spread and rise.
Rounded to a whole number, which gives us 30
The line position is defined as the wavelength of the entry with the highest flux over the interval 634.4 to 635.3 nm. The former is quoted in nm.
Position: 635.224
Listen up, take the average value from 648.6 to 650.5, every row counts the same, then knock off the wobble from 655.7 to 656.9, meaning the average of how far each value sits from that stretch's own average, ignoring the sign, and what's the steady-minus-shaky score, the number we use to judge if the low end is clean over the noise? 129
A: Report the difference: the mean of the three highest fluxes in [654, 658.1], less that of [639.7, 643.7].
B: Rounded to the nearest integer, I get -1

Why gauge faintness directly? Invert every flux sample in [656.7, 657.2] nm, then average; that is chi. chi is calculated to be 0.0073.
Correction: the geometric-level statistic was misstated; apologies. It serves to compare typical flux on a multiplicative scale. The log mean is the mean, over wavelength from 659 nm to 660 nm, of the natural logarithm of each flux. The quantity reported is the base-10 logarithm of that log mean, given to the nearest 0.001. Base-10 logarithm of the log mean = 0.691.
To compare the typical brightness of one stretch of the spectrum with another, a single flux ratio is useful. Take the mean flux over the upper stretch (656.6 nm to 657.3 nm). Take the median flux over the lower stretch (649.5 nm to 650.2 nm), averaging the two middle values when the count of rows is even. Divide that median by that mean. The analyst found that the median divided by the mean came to 0.97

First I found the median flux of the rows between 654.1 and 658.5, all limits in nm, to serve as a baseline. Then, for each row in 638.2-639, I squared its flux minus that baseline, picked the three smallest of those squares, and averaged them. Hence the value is 68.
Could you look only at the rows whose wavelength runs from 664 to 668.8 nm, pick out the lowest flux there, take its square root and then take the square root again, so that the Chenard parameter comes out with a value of 3.23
